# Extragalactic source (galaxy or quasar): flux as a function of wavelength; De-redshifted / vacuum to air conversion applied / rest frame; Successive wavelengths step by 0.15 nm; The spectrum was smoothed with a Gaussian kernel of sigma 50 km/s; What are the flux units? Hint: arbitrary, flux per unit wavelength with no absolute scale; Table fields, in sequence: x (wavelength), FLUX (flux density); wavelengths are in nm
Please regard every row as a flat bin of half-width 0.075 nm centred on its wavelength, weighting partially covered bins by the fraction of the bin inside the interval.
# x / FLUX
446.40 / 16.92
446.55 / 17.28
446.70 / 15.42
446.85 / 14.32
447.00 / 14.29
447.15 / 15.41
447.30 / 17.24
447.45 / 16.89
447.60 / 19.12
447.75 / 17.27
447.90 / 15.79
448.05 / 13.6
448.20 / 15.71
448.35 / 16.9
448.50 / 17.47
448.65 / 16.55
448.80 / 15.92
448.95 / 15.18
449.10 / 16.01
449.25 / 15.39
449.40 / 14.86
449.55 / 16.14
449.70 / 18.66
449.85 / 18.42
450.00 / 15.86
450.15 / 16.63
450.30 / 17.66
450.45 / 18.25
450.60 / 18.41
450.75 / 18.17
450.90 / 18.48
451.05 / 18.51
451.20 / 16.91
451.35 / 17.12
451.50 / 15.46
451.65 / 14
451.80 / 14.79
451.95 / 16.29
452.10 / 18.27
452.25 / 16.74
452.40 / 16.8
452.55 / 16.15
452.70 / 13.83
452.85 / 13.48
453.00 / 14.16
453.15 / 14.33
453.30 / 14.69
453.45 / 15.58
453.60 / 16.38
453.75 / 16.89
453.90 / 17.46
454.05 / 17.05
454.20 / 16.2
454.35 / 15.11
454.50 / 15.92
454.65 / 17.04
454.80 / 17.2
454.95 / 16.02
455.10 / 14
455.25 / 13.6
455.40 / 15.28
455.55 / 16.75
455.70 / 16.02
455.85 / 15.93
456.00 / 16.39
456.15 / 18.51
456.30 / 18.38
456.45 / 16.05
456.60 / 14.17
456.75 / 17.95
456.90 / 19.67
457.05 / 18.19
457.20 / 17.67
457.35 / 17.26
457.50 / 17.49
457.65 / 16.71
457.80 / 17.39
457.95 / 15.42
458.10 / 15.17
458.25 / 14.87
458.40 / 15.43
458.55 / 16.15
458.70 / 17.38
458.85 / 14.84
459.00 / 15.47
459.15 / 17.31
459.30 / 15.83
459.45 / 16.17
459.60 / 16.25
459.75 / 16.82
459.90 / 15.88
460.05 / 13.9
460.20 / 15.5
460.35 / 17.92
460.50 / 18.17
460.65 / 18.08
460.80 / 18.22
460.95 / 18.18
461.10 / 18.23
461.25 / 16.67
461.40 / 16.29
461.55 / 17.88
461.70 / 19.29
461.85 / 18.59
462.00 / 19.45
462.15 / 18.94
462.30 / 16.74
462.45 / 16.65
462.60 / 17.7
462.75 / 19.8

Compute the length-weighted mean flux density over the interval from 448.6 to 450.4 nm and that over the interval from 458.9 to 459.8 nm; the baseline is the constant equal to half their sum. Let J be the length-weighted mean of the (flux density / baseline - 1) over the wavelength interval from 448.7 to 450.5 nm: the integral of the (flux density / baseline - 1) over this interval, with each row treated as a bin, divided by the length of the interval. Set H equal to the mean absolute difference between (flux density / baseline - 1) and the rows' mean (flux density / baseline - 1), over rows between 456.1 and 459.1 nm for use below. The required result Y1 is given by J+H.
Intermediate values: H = 0.08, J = 0.01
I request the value 0.09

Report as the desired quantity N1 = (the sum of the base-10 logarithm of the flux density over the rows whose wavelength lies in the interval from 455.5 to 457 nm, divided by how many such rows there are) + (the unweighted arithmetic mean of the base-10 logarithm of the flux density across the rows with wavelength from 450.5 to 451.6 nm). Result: 2.47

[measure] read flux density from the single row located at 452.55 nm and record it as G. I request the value 16.15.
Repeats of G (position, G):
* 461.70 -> 19.29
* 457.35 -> 17.26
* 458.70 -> 17.38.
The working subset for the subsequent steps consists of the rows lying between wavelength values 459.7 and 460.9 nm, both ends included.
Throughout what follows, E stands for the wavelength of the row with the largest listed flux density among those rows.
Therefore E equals 460.80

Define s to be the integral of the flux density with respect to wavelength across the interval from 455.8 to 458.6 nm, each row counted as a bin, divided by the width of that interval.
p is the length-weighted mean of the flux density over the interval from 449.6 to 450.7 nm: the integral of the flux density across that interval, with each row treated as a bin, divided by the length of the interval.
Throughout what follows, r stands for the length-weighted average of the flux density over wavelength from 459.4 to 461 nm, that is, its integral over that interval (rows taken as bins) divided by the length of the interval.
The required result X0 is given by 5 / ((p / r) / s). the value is 80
